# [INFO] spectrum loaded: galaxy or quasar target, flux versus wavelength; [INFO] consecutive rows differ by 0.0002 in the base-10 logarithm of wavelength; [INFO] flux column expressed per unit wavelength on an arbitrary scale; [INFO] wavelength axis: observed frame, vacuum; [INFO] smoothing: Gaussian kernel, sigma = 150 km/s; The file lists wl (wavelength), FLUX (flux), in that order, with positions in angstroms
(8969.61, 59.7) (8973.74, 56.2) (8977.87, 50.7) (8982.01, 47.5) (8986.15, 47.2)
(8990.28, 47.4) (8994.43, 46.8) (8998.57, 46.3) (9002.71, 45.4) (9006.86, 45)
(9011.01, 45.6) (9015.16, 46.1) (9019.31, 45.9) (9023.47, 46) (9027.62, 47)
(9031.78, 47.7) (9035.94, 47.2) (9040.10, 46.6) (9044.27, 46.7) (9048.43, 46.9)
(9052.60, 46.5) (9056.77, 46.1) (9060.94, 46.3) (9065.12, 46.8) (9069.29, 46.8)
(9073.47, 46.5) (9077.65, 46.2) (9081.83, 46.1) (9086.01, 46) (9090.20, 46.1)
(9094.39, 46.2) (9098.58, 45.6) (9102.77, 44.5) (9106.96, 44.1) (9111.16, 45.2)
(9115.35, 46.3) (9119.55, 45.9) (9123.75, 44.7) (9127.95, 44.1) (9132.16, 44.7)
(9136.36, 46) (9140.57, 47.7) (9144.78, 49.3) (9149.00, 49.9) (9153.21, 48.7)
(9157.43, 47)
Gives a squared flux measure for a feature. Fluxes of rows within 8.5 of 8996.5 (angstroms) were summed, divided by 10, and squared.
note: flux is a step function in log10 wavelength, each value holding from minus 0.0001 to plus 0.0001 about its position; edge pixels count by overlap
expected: 346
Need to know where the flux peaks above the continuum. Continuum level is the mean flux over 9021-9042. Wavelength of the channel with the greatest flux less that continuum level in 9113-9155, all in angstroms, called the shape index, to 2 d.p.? 9149.00 angstroms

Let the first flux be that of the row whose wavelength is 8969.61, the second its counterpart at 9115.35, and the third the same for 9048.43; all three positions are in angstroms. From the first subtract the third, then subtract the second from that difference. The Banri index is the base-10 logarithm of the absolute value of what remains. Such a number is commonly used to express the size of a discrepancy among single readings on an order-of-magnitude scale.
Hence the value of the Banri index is 1.525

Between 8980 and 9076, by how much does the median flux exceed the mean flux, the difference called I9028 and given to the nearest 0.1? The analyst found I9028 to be 0.1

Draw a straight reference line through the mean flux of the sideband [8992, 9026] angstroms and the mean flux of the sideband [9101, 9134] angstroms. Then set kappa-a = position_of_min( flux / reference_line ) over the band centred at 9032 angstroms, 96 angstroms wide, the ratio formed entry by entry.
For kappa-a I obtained 9006.86 angstroms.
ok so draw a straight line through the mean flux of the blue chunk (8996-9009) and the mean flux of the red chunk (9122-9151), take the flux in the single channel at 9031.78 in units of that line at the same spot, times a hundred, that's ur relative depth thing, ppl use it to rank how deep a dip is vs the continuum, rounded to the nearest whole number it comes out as 104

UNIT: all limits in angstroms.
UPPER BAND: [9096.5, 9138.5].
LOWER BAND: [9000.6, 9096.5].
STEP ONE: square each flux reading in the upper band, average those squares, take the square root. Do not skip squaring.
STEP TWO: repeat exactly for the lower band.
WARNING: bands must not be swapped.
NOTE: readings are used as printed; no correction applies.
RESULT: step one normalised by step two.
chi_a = 0.97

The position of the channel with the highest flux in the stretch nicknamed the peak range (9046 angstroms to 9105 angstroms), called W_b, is 9048.43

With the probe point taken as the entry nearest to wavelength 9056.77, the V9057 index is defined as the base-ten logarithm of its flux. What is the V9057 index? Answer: 1.66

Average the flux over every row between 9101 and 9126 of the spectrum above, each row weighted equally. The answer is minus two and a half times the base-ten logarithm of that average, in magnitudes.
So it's -4.14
